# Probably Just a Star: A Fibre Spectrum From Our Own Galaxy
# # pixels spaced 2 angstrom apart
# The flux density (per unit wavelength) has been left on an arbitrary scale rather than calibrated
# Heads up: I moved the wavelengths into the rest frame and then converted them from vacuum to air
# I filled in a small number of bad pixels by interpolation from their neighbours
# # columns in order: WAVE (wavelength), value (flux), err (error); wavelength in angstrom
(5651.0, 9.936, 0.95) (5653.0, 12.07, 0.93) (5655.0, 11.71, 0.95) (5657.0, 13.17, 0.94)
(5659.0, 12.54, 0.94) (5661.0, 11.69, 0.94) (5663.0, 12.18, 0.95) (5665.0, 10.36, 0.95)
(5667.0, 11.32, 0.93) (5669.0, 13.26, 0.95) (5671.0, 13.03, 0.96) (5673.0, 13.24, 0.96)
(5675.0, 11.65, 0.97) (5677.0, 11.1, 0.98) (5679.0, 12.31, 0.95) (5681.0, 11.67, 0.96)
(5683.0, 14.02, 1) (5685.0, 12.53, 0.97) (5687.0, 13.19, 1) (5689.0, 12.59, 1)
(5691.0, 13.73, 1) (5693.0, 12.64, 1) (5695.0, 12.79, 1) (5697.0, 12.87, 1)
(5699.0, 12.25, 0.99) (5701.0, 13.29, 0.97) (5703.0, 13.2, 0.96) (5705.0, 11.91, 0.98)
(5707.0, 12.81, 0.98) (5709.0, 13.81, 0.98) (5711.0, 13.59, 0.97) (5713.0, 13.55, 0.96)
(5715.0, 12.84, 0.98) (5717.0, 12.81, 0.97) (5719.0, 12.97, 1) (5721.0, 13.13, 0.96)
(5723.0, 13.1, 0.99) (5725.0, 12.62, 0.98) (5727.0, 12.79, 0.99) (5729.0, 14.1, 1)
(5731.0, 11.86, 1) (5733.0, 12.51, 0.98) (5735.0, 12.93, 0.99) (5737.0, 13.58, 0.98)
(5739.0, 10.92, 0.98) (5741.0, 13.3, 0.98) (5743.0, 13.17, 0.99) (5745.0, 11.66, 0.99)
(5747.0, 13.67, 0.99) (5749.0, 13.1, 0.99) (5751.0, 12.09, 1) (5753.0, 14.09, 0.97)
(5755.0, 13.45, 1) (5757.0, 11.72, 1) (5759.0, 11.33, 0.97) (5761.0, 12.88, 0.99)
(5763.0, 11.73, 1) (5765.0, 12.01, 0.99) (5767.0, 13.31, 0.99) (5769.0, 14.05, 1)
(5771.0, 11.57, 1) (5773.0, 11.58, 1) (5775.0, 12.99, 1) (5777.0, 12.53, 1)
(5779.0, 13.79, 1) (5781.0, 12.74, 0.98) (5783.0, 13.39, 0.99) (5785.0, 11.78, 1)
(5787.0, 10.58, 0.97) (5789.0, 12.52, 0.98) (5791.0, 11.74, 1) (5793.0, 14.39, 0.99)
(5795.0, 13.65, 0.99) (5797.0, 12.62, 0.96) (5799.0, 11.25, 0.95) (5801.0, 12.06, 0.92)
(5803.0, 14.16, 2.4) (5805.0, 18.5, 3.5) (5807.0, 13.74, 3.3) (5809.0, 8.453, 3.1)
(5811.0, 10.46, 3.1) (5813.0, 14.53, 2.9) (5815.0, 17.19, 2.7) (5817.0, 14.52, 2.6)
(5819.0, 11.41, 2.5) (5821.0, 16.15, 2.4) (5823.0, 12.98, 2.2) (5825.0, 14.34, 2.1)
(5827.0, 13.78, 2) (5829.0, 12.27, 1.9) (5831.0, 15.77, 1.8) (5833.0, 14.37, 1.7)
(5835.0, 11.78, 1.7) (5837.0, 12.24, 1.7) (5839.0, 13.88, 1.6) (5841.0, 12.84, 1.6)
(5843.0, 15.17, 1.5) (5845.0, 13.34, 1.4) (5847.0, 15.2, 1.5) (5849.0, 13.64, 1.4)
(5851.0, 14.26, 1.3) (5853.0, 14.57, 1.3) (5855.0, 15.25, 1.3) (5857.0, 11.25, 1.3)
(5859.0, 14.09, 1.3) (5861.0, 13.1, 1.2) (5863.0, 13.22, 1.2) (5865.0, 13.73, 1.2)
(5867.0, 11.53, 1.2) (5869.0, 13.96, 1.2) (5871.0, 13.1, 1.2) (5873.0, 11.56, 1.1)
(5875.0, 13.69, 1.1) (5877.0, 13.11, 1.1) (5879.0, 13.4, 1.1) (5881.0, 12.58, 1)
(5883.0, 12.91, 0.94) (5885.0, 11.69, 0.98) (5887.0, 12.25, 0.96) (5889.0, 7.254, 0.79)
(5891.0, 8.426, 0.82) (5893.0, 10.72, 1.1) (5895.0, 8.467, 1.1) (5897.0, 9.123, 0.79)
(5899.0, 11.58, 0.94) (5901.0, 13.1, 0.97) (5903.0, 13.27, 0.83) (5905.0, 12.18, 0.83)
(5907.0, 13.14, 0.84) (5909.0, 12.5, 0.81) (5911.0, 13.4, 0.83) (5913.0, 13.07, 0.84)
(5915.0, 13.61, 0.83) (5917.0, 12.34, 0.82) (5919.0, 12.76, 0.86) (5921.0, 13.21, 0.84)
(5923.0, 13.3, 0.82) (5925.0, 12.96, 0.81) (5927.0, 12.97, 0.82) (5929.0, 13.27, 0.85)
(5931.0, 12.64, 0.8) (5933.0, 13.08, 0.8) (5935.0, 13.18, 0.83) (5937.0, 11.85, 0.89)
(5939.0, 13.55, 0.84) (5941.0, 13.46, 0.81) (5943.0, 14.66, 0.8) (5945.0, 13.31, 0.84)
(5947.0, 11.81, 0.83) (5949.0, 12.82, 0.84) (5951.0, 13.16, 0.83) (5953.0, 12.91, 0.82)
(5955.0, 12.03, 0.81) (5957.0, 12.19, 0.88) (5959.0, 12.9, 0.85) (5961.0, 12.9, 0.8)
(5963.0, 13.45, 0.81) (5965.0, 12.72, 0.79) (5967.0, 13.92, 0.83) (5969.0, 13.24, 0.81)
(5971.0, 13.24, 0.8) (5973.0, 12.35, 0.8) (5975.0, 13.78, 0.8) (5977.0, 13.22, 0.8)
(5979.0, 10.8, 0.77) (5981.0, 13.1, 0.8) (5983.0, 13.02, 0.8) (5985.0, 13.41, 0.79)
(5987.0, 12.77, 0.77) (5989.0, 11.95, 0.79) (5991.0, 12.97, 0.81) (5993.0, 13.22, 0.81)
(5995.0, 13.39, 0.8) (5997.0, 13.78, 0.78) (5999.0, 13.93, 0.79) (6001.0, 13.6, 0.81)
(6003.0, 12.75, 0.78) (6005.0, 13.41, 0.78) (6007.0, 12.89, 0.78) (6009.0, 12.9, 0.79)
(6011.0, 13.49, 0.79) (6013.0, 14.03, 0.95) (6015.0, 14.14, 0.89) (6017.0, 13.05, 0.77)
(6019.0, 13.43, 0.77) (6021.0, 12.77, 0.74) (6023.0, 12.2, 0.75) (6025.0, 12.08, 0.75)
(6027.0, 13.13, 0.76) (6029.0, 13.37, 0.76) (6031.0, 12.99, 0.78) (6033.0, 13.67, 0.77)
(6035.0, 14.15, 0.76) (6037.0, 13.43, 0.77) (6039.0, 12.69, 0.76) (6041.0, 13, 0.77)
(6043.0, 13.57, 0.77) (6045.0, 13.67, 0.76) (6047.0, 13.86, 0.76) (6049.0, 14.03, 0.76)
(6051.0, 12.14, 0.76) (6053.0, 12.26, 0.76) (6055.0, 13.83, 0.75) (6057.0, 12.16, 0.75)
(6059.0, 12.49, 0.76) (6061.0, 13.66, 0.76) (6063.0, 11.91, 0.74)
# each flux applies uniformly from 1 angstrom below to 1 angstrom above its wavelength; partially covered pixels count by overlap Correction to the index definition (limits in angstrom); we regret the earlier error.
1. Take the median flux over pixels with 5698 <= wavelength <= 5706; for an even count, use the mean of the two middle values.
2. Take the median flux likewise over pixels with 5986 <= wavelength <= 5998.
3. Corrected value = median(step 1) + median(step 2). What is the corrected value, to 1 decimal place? 25.8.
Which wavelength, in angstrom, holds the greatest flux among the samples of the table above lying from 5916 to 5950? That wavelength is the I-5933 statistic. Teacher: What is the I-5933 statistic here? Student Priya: 5943.0 angstrom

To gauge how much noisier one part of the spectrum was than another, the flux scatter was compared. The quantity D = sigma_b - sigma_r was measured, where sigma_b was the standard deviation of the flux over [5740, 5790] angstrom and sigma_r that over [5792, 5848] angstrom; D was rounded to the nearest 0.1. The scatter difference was -1.1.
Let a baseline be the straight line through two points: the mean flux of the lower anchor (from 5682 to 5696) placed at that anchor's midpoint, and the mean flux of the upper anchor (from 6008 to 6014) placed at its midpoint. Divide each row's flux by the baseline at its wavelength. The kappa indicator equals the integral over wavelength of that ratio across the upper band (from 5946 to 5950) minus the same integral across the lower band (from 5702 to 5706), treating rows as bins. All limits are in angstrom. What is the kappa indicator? -0.16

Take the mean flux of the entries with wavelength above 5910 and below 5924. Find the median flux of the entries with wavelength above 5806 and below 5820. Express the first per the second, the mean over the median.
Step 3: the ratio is 0.953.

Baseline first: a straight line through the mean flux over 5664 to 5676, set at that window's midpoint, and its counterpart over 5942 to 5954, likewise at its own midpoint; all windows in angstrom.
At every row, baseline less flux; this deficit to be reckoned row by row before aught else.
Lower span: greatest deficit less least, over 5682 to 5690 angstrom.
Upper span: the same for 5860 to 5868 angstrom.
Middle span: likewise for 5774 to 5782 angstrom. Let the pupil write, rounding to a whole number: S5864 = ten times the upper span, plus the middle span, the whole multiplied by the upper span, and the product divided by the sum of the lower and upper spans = 14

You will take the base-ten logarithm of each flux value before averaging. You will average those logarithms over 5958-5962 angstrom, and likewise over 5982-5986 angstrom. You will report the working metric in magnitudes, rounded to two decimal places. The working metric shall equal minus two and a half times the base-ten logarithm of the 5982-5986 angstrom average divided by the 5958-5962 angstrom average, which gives -0.01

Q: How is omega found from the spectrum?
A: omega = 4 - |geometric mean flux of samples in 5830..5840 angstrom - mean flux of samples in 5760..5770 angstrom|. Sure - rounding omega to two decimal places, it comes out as 3.27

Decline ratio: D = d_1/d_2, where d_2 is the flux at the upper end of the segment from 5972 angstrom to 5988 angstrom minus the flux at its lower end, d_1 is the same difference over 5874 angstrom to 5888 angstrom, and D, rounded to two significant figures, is -3.4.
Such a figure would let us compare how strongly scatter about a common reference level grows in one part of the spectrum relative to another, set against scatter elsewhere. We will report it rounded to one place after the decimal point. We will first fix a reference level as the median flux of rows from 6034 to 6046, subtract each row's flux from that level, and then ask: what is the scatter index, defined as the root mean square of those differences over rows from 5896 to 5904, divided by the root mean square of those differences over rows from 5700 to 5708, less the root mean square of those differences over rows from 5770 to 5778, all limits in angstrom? 1.2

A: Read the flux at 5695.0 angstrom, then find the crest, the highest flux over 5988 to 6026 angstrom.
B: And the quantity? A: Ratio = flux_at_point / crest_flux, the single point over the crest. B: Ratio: 0.90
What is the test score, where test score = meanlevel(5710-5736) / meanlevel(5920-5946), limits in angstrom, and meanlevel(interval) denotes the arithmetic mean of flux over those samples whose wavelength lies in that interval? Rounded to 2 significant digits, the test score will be 0.98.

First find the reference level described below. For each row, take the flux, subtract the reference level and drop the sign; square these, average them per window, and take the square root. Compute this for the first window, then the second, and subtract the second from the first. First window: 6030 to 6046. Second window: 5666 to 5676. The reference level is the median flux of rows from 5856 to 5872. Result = -0.57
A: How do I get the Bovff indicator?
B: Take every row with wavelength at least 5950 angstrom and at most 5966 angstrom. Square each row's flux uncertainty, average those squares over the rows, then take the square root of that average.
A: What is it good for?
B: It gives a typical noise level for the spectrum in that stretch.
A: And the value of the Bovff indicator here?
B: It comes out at 0.824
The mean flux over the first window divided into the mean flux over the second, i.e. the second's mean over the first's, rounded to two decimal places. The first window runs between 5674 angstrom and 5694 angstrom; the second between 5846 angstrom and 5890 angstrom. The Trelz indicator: 1.03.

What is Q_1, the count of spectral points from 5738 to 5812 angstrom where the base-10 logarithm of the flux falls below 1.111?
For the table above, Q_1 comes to 21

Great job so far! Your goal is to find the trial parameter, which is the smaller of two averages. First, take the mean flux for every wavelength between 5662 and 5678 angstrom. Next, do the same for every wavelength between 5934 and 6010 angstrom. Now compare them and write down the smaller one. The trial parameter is 12.0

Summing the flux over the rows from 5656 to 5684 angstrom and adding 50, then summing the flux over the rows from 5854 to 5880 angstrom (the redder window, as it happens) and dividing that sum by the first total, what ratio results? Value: 0.77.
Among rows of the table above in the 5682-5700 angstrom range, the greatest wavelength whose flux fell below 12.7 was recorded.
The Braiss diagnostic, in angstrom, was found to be 5699.0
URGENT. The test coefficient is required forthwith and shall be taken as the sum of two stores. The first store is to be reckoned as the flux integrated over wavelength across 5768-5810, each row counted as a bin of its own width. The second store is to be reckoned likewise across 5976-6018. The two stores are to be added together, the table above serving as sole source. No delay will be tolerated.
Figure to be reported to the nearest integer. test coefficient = 1088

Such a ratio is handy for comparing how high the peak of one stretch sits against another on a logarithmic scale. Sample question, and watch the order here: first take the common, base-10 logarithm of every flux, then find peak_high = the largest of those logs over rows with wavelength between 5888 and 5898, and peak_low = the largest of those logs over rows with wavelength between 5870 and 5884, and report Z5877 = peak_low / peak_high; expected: 1.10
